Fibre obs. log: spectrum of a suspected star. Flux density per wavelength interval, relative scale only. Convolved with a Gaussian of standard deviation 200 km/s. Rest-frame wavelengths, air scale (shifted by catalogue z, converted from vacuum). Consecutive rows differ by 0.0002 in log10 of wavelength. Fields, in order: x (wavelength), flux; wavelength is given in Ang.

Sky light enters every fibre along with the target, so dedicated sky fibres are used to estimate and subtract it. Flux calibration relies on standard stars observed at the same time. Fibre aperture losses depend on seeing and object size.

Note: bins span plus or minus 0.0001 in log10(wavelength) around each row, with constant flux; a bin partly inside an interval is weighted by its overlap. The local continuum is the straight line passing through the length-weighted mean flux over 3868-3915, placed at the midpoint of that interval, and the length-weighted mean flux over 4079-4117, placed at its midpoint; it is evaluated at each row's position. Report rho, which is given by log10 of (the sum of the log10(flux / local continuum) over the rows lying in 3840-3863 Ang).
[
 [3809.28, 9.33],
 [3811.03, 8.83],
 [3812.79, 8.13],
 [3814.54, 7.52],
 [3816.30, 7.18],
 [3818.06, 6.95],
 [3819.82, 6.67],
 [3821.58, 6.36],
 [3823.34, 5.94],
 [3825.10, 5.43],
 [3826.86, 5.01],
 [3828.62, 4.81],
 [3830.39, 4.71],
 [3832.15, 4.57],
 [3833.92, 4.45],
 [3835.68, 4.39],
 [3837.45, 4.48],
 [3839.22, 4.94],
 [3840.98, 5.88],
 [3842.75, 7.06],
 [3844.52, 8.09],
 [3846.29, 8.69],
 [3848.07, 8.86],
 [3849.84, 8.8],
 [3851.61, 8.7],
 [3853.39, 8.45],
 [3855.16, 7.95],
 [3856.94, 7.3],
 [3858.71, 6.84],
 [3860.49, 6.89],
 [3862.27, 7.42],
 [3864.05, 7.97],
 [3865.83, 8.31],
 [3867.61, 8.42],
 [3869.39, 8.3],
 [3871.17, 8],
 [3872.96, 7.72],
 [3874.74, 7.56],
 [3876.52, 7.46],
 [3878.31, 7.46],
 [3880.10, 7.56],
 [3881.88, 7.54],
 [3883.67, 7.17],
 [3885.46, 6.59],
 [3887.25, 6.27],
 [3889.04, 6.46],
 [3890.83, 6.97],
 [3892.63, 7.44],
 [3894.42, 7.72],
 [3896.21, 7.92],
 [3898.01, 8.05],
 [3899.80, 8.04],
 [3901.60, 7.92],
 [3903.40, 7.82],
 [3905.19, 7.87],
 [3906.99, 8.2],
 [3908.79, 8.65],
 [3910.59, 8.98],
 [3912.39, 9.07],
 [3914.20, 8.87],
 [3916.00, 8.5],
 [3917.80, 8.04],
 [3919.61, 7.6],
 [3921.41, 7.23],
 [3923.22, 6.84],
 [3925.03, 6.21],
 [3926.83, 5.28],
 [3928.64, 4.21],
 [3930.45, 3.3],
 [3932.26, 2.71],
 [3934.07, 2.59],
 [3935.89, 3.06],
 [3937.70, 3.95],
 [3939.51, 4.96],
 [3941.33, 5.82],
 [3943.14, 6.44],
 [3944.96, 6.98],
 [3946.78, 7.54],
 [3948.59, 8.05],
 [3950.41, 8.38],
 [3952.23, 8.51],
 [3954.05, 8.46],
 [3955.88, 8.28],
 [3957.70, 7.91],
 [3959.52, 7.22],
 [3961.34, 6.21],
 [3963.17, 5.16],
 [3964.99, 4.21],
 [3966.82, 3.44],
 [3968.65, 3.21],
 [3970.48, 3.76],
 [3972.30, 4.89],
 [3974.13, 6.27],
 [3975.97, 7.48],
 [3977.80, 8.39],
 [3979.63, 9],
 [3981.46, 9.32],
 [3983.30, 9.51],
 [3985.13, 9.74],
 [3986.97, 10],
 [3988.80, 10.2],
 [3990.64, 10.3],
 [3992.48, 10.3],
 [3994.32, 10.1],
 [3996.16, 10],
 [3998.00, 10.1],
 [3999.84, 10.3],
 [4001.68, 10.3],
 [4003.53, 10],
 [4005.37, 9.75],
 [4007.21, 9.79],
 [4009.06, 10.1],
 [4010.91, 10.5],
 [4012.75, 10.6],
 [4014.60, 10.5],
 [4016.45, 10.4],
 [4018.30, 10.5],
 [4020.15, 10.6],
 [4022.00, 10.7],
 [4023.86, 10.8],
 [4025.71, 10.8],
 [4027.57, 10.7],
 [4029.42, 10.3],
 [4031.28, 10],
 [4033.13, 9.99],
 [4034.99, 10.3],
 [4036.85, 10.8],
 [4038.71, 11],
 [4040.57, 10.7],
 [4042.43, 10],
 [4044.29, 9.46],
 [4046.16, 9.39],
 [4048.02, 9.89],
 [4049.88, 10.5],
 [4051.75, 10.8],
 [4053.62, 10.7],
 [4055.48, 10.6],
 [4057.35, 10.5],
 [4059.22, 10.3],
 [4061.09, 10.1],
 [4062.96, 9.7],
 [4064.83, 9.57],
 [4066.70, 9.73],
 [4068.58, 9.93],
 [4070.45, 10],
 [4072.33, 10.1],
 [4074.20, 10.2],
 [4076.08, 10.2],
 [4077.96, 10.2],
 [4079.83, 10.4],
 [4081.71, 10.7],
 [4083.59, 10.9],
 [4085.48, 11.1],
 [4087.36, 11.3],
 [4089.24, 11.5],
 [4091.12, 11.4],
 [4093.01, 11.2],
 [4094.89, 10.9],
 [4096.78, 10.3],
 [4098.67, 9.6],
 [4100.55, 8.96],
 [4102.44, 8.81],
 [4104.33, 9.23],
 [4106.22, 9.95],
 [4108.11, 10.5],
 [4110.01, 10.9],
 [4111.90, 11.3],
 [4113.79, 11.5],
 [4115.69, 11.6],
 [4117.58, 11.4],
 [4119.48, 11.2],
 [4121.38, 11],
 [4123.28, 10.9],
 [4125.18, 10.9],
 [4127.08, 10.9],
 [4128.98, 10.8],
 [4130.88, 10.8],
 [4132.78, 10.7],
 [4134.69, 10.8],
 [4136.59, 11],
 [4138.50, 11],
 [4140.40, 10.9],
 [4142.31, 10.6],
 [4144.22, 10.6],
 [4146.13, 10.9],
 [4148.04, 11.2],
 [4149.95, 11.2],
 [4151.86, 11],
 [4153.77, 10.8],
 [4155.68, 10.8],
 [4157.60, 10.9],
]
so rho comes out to -0.4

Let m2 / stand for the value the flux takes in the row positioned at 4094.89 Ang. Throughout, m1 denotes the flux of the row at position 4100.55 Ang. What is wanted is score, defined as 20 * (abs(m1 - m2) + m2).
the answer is 257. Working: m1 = 8.96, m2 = 10.9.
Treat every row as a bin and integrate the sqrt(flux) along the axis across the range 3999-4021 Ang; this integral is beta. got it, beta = 71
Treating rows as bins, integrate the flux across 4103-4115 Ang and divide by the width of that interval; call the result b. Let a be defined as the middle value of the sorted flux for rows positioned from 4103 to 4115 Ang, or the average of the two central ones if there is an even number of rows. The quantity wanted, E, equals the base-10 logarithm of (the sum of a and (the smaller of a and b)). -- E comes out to 1.33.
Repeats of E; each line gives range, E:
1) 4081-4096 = 1.35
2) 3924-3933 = 0.93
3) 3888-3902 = 1.19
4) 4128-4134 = 1.33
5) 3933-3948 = 1.03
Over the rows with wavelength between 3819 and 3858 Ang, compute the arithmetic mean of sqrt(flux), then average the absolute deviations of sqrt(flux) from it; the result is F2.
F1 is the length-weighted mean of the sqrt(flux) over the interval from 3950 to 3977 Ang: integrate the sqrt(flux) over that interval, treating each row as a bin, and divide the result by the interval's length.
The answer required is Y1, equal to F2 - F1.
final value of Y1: -2.2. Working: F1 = 2.46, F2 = 0.29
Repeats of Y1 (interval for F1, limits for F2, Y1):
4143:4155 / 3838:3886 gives -3.2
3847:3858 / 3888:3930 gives -2.7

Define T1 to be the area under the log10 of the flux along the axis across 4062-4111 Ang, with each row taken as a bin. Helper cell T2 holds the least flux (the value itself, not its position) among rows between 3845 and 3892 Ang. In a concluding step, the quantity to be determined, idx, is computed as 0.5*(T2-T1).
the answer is -22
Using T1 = 50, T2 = 6.27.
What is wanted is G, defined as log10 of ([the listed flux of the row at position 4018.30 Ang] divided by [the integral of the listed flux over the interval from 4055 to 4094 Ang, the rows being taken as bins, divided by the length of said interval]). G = 0.00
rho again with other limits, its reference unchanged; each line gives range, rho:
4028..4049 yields -0.8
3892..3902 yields -2.6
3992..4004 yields -0.5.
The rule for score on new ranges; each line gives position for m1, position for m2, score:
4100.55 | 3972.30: 179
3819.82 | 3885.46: 133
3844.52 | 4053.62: 266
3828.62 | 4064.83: 287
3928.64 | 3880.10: 218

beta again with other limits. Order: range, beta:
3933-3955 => 54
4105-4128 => 76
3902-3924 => 63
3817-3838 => 48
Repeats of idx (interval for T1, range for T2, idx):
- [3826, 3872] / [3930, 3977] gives -18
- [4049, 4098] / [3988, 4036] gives -20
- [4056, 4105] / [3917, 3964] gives -23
